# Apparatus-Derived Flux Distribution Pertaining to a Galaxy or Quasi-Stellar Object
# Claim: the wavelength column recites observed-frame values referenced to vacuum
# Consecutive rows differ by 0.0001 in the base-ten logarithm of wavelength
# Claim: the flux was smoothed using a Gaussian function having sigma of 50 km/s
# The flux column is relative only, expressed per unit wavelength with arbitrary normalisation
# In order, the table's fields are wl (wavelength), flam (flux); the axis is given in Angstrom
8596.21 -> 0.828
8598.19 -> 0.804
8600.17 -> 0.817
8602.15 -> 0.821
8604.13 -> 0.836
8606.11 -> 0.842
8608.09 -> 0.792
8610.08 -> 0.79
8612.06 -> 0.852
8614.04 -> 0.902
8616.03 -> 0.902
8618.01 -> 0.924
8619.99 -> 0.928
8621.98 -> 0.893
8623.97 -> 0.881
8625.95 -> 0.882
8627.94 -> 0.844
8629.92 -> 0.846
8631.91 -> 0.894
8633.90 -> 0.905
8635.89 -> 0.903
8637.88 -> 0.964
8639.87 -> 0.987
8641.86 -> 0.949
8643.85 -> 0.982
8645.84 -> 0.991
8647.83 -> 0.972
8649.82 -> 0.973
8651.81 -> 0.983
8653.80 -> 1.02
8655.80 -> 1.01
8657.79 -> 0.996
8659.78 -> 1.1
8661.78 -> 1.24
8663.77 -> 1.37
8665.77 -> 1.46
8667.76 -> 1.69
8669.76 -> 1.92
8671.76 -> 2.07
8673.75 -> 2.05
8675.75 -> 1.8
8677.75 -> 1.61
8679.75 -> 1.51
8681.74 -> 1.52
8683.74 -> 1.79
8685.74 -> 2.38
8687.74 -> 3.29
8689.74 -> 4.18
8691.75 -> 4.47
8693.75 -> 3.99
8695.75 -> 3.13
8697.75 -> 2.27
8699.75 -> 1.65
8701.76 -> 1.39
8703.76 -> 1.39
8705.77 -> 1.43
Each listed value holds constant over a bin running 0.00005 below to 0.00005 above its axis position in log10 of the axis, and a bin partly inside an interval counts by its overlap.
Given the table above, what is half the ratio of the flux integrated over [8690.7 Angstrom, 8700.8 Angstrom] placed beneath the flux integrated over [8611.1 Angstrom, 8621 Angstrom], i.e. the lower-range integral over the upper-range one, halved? 0.14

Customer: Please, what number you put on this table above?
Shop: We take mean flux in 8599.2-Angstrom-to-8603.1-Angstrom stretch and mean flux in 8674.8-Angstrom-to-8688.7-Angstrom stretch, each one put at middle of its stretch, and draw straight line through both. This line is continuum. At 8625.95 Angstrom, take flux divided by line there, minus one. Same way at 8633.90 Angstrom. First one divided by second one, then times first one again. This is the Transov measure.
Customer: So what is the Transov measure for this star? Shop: -0.21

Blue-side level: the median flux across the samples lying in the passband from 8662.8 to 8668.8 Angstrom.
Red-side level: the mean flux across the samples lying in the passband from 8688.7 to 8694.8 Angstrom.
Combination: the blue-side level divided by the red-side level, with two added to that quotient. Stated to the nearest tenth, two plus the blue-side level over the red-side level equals 2.3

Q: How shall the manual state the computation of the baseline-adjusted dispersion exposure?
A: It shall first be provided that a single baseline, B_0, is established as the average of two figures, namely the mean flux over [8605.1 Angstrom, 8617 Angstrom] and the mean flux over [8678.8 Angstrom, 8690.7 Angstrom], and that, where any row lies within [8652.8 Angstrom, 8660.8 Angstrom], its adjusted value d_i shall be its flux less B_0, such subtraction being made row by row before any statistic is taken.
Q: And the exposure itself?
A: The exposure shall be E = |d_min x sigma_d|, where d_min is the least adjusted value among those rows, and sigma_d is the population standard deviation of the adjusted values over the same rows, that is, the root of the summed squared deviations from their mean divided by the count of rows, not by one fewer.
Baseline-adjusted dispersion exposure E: 0.026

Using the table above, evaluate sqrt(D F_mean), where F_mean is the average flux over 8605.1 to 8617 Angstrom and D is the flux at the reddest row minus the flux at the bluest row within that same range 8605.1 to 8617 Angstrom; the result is 0.23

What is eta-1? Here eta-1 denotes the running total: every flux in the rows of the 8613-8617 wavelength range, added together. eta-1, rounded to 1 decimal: 1.8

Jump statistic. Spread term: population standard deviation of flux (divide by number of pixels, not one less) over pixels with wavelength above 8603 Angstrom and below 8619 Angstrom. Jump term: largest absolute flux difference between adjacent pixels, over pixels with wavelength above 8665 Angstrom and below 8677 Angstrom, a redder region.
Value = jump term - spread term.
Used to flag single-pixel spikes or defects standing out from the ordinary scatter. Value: 0.20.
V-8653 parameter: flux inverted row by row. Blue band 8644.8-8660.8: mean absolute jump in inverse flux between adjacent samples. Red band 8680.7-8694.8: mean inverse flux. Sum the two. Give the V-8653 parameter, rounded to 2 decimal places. 0.41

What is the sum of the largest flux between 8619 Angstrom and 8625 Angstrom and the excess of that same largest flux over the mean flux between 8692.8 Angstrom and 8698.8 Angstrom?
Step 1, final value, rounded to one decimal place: -1.3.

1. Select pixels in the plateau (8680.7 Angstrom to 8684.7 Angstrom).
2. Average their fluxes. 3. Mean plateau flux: 1.7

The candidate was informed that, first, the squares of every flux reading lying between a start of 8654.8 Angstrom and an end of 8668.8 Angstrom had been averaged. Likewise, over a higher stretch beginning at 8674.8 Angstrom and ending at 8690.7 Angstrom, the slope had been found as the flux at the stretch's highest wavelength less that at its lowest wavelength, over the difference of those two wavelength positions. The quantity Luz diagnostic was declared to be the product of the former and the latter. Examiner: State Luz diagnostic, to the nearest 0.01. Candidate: 0.28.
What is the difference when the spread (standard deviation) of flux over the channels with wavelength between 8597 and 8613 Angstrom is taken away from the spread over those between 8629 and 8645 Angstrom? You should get 0.0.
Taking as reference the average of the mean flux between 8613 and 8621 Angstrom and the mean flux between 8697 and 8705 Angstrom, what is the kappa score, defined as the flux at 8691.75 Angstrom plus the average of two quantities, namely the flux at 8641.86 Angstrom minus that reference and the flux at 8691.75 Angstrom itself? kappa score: 6.5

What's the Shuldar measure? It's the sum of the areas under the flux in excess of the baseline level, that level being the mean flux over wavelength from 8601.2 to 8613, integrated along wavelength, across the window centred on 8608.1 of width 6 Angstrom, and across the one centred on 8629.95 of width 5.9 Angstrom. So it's 0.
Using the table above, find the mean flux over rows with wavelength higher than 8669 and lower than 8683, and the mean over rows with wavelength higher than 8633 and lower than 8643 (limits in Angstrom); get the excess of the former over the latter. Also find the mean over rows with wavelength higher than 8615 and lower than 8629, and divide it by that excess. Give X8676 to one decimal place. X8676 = 1.1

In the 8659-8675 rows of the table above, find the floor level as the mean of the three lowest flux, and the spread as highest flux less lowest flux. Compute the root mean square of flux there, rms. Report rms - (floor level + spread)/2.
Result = 0.55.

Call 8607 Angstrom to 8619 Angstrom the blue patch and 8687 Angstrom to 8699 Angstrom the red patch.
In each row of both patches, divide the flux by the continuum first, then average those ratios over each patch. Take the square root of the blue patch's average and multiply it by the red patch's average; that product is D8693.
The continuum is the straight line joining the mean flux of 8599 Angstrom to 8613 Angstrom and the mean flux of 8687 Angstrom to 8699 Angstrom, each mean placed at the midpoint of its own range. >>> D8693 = 0.92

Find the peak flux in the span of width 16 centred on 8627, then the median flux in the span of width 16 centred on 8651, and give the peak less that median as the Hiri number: -0.1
